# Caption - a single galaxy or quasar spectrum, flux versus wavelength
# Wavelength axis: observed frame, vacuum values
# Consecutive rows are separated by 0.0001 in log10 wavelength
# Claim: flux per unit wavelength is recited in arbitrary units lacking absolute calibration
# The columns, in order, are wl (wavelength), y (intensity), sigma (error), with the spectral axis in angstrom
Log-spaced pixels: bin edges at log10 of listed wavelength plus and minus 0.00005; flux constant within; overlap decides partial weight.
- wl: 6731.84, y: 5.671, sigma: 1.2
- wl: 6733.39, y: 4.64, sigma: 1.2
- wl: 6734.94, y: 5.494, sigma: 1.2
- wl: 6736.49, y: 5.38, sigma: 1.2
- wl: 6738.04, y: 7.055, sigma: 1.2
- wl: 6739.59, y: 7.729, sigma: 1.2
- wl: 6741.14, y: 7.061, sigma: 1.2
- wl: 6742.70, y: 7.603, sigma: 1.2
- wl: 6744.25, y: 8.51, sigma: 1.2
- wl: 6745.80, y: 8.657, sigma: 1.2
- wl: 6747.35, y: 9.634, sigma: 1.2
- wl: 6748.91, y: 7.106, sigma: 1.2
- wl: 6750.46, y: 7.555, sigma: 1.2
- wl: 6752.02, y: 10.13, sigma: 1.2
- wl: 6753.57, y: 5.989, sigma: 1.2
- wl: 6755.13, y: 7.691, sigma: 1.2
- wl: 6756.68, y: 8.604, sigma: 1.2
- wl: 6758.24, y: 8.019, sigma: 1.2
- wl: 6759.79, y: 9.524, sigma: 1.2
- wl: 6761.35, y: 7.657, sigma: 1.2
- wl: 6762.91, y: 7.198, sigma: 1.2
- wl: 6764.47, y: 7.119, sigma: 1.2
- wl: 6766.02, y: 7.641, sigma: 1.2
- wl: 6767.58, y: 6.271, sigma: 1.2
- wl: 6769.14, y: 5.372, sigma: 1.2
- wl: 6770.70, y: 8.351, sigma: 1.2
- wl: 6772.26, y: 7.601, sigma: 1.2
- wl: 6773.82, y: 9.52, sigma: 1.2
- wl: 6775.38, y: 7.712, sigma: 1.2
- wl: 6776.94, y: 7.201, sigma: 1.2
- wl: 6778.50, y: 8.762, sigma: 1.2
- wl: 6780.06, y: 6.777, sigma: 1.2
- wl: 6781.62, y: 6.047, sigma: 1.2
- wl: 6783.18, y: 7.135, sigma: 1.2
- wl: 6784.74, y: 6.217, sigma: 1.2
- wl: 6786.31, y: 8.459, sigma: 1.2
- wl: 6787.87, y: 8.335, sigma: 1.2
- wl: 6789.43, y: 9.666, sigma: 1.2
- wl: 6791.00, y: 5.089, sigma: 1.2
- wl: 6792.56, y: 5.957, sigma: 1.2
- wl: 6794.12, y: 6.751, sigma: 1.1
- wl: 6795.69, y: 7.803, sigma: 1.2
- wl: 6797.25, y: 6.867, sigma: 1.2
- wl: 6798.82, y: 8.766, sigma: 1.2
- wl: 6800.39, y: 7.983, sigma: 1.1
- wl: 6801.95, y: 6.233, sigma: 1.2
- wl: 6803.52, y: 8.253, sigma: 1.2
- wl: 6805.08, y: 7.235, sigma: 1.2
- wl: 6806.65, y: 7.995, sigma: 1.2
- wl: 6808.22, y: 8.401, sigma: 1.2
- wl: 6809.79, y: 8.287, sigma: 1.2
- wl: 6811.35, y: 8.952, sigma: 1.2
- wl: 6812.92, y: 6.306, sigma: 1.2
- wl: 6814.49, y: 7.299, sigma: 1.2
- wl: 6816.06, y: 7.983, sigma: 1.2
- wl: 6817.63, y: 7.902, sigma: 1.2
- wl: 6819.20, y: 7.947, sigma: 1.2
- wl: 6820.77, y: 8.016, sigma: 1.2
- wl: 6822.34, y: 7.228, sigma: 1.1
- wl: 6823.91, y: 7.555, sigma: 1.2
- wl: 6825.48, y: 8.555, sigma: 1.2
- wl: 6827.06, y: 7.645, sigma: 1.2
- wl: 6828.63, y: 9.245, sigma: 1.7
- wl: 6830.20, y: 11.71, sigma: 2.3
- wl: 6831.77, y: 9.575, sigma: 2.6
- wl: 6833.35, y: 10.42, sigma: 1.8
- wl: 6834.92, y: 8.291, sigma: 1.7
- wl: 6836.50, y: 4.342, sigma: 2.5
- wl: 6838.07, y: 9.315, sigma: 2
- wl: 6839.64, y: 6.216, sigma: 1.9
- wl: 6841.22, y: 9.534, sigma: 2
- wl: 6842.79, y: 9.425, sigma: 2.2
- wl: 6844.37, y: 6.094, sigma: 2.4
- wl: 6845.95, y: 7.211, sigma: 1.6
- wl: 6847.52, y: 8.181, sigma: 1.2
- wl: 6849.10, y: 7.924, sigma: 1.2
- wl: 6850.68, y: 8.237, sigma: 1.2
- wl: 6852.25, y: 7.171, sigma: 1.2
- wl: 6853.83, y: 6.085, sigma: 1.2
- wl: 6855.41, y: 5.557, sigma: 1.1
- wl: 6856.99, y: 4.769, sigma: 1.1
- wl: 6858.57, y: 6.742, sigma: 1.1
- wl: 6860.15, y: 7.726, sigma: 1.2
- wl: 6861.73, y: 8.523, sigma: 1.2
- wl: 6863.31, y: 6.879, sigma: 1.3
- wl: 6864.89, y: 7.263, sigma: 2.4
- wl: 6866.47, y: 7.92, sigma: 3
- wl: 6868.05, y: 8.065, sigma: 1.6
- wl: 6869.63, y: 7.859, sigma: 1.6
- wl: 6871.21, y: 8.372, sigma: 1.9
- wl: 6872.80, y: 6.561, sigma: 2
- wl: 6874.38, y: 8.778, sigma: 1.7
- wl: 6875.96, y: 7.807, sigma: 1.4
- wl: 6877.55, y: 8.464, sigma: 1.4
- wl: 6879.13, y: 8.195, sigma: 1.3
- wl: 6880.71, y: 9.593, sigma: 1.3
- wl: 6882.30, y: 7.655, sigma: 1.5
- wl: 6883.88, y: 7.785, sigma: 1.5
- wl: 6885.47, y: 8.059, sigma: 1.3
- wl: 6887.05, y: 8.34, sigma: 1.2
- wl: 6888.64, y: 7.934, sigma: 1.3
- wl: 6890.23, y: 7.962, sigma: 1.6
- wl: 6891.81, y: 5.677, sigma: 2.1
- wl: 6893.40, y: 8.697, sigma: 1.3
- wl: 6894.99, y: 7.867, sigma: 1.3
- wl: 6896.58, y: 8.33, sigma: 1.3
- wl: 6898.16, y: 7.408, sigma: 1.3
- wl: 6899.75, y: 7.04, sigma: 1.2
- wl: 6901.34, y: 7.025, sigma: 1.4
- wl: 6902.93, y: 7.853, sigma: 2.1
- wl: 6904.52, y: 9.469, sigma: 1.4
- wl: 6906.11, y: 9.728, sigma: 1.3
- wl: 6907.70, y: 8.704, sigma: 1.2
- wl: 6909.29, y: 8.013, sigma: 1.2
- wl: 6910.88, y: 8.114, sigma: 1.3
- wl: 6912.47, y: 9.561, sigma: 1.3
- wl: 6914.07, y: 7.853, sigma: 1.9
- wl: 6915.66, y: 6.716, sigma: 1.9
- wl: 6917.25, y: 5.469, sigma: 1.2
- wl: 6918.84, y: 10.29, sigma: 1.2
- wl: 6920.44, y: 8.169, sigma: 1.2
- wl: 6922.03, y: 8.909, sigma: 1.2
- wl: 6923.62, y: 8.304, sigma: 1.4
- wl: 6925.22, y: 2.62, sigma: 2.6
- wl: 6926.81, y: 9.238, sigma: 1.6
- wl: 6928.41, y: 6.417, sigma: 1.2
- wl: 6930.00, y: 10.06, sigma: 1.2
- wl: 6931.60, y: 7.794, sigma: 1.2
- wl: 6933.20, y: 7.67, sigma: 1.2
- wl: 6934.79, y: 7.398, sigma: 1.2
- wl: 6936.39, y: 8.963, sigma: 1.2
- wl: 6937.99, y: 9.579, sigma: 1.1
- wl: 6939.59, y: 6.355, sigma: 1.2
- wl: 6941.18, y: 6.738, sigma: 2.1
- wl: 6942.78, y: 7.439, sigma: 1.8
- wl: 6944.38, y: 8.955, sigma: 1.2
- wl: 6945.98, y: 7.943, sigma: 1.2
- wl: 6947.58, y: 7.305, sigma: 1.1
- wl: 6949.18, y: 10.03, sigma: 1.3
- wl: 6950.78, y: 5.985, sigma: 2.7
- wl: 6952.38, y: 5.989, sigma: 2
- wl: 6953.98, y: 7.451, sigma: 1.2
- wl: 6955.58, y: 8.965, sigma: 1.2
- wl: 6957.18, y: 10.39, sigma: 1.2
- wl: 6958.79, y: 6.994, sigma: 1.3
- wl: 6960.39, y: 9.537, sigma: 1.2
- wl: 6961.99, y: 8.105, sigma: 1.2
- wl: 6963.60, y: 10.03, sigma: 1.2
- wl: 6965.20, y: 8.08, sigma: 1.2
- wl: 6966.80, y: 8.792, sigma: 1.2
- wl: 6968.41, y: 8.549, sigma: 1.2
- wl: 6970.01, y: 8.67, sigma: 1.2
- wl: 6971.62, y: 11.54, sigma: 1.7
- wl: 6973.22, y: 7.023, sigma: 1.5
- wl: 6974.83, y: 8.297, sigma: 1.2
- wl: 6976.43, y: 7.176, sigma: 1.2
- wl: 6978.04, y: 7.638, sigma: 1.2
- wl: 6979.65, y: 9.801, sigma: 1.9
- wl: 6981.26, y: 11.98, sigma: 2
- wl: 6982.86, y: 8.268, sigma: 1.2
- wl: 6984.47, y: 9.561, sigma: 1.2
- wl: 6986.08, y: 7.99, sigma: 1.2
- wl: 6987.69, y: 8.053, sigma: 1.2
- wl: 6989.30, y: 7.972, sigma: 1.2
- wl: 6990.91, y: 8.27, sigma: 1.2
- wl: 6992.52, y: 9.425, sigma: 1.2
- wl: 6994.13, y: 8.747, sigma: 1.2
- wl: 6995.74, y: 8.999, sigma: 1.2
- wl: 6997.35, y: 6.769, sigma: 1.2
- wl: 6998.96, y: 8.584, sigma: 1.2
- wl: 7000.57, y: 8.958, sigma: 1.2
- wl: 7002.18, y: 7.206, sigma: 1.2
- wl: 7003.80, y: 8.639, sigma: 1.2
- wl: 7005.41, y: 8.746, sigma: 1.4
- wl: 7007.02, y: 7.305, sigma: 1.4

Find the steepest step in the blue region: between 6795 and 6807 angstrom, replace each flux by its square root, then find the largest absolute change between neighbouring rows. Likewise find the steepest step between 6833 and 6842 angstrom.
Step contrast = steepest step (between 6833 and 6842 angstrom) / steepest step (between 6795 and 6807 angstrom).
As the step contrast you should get 2.6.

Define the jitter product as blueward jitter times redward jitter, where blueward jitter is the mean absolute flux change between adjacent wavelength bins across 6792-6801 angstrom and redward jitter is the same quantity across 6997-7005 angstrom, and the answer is 1.5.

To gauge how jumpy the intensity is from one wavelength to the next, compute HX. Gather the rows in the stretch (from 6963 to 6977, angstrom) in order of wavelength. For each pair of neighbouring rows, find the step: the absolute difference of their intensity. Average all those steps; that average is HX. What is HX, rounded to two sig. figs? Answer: 1.6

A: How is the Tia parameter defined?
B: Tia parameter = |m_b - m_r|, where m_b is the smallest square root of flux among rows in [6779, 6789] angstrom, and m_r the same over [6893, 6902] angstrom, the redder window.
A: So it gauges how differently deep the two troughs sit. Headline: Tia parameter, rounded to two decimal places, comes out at 0.19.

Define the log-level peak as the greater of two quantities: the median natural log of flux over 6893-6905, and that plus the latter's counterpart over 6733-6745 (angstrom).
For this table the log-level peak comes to 4.0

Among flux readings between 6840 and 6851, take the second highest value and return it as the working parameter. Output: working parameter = 9.425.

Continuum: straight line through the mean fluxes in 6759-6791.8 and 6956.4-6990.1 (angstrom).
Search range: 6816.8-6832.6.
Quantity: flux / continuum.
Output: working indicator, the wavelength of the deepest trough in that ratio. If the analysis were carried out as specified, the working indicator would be 6822.34 angstrom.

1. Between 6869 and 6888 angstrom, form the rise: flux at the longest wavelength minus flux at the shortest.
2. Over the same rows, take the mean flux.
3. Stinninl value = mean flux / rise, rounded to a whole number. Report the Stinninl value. 17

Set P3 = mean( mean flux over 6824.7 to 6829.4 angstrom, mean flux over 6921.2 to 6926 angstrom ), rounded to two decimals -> 7.55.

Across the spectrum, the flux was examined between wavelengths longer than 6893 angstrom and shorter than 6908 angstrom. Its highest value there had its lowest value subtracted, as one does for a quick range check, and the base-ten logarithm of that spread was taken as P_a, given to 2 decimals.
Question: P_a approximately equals 0.43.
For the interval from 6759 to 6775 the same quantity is 0.62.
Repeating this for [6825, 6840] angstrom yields 0.87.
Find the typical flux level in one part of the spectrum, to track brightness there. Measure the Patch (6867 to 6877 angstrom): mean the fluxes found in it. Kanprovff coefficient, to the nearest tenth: 7.9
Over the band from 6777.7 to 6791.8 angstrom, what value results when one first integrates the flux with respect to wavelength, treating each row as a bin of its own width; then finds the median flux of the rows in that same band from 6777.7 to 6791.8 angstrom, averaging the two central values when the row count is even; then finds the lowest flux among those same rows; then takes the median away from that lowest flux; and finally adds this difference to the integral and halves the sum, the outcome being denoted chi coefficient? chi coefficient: 51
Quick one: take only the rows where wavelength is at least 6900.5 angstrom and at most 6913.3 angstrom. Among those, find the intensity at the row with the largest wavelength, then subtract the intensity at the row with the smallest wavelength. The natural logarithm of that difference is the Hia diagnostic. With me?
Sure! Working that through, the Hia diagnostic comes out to 0.93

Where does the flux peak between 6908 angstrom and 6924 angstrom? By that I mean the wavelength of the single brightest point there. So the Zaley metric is 6918.84 angstrom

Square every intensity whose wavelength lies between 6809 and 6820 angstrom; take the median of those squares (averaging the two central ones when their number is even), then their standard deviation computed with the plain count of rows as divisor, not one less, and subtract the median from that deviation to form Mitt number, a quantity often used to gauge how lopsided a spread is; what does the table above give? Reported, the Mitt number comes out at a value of -52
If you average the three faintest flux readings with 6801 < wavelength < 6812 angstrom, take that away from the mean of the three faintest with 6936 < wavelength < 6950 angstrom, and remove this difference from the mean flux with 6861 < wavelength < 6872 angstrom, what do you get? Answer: 8.2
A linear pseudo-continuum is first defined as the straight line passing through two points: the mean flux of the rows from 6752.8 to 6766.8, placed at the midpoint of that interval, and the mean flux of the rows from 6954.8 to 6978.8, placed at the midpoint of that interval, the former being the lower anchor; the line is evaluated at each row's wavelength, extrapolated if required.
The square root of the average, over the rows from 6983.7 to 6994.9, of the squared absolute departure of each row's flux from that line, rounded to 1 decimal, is 0.7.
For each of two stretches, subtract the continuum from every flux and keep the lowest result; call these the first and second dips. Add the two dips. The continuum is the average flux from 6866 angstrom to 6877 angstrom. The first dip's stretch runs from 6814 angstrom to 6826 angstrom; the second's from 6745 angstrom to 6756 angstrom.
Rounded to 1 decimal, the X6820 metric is -2.6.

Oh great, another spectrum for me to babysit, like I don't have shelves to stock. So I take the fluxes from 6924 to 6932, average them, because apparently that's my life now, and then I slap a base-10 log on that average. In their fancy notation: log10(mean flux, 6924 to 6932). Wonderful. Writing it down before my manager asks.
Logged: 0.86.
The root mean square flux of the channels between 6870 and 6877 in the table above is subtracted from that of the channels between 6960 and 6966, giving 1.1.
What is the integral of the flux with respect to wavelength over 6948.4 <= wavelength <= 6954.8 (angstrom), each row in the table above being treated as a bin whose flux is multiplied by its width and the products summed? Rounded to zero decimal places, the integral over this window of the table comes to 47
